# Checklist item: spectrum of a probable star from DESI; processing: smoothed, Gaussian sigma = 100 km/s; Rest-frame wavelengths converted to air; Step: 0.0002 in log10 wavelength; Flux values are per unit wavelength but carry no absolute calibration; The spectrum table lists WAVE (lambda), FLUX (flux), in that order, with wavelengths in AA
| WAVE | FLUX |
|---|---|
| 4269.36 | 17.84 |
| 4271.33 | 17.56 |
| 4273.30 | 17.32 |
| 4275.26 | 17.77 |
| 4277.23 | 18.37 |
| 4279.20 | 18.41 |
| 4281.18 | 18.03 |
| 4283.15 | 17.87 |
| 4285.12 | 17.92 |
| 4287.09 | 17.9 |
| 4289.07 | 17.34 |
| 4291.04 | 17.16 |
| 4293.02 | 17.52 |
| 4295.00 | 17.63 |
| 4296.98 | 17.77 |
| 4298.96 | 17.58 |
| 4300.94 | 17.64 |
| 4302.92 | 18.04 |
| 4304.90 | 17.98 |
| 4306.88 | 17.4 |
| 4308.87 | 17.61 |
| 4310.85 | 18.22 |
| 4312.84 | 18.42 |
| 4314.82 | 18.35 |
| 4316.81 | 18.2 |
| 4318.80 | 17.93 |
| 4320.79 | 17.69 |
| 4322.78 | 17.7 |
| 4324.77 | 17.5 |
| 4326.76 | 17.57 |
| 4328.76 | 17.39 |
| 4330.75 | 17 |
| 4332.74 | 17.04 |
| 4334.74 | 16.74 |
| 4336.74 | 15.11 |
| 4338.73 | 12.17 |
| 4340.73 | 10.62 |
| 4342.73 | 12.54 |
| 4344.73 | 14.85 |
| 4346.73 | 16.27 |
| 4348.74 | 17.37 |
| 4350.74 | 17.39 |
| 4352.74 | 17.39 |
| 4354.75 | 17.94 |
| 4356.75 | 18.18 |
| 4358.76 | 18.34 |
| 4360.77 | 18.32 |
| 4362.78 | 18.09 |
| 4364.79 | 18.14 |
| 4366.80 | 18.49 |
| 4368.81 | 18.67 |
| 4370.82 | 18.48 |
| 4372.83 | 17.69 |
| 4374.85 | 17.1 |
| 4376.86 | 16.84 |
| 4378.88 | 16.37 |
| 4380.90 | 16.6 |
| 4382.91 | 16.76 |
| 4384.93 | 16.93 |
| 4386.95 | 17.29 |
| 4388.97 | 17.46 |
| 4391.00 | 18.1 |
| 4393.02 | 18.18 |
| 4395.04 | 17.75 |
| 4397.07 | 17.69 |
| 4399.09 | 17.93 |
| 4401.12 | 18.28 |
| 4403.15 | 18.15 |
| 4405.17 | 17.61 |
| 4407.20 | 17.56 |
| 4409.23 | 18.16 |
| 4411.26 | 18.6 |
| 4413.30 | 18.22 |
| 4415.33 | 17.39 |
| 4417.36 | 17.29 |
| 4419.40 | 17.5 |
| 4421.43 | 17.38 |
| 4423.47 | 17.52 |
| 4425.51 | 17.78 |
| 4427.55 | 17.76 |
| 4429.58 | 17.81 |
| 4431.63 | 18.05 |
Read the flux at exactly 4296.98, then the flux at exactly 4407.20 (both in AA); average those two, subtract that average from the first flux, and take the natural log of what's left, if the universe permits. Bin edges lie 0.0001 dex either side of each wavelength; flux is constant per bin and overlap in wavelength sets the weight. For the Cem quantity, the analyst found -2.3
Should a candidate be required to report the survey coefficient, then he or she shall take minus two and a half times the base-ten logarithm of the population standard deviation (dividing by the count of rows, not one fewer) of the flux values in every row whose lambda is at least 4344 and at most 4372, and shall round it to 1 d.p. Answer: 0.0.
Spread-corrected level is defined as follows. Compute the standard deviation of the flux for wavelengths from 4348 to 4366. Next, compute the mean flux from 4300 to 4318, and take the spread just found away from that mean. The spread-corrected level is 17.6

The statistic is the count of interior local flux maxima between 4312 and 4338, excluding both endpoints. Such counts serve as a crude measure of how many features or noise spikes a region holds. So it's 3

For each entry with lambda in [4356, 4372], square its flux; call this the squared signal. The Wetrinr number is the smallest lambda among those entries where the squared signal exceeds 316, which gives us 4356.75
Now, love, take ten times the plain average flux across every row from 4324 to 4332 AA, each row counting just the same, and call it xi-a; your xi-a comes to 174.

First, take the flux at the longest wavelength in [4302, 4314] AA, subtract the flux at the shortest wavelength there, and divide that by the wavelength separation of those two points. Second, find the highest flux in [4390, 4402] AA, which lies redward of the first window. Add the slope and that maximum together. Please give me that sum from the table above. 18.3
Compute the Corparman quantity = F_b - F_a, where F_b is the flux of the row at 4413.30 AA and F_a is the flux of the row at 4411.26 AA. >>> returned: -0.4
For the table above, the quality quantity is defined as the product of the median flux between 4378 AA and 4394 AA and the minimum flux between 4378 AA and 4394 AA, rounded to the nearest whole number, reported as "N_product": 280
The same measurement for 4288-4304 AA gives 302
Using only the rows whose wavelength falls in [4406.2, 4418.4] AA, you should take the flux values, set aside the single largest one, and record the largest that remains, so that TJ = 18.22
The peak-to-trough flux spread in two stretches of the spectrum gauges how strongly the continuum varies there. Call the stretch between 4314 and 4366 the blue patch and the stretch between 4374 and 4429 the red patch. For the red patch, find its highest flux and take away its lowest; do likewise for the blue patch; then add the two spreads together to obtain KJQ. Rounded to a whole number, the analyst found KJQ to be 10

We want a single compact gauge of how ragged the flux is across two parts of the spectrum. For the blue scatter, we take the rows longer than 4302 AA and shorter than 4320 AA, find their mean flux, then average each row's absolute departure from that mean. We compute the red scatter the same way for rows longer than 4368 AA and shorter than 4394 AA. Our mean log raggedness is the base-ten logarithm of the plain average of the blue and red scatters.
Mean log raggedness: -0.36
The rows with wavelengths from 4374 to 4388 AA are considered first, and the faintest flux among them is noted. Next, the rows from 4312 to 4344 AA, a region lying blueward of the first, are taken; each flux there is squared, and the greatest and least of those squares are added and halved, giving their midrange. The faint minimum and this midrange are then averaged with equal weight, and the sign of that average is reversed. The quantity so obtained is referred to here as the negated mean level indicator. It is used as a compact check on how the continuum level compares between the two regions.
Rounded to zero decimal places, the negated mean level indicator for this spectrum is -121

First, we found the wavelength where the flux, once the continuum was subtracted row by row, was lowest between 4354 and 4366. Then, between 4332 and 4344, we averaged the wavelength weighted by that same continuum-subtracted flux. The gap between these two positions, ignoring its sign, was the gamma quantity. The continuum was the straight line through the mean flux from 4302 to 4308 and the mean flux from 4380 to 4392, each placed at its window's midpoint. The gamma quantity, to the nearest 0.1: 15.0 AA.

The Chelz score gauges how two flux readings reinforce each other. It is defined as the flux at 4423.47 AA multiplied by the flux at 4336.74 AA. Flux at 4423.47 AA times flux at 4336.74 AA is 265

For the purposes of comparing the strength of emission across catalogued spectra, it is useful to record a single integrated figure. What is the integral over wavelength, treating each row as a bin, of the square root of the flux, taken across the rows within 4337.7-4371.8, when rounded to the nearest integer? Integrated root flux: 139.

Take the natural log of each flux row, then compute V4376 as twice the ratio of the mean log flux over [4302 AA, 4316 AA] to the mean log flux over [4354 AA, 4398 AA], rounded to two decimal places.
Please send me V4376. 2.01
